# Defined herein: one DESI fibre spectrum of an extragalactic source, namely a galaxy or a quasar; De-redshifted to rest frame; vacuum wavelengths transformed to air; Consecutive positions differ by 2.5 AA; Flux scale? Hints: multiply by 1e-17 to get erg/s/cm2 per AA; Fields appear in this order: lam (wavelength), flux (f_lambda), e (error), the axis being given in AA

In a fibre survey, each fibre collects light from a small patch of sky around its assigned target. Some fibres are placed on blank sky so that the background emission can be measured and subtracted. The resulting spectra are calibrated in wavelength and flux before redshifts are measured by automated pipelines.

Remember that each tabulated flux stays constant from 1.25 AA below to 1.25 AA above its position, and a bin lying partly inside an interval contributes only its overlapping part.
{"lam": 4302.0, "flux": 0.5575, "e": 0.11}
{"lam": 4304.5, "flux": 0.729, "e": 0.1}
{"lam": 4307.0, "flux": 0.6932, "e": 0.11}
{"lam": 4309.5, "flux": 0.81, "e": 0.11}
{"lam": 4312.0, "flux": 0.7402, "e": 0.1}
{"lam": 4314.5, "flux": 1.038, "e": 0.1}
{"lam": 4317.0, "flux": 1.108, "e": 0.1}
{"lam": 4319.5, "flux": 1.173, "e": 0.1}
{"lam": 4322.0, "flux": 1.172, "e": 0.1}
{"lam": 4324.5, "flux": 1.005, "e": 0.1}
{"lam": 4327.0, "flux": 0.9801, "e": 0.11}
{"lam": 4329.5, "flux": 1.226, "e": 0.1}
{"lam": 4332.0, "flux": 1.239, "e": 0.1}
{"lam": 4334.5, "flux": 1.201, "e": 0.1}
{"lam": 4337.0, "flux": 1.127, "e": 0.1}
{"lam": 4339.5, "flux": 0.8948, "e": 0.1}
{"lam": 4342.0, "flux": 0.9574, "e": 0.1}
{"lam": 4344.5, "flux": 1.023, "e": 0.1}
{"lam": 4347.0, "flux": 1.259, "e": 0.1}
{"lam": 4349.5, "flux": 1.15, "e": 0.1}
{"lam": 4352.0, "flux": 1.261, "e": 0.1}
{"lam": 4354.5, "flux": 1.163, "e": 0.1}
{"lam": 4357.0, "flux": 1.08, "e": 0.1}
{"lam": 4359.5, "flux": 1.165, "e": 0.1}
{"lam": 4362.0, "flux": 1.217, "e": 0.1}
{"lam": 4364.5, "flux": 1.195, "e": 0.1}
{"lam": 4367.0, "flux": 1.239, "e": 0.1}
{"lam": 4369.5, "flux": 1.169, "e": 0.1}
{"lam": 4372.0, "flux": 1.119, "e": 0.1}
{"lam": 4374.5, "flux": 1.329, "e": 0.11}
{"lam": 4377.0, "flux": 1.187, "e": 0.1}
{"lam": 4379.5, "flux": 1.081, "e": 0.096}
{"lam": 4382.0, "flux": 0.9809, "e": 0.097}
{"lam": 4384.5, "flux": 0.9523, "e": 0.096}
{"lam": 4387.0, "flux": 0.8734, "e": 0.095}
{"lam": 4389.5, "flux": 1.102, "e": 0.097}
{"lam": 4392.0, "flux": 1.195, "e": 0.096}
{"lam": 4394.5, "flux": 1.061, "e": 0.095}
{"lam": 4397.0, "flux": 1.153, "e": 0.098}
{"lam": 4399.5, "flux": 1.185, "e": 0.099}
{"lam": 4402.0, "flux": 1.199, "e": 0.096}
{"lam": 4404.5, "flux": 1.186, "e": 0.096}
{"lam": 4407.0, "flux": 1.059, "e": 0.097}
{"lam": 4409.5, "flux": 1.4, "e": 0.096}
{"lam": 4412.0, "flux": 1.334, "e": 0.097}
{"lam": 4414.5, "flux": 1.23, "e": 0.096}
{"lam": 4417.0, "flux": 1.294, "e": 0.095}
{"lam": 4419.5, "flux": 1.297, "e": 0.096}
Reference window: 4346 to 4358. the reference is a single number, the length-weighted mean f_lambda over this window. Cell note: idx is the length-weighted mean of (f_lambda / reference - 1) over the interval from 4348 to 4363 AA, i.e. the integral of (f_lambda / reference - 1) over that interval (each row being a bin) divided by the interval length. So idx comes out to -0.01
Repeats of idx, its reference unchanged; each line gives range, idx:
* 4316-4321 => -0.03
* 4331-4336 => 0.03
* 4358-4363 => 0.00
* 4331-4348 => -0.07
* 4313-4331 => -0.07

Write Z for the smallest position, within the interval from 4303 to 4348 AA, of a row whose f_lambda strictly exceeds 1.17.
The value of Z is 4319.5 AA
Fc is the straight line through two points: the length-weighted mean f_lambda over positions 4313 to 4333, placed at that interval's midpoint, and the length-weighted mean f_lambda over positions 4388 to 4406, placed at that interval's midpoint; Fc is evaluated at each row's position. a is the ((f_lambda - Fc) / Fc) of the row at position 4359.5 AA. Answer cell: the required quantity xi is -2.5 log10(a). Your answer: 3.8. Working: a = 0.031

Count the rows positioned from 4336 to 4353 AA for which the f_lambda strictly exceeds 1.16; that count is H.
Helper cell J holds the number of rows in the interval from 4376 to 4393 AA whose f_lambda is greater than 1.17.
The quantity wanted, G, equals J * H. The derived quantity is 4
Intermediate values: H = 2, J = 2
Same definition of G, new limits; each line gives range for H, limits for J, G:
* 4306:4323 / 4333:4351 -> 4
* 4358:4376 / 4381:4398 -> 6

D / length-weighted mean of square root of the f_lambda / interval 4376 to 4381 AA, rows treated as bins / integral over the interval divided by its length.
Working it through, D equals 1.06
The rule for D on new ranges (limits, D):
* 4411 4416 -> 1.13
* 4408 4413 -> 1.16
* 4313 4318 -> 1.03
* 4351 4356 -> 1.10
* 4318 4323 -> 1.08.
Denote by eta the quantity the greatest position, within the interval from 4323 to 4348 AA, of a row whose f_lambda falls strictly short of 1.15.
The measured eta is 4344.5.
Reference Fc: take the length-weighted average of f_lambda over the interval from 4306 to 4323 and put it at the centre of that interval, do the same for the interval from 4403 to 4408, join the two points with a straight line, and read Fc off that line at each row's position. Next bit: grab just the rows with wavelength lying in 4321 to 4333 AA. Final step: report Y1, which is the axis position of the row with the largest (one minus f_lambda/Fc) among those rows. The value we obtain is 4327.0 AA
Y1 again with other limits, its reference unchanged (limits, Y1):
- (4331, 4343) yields 4339.5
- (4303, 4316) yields 4307.0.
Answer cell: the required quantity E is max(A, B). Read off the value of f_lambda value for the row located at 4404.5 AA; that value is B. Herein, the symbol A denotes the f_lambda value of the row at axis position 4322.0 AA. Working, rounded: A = 1.172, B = 1.186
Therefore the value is 1.19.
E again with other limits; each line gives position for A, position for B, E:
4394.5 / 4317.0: 1.11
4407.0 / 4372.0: 1.12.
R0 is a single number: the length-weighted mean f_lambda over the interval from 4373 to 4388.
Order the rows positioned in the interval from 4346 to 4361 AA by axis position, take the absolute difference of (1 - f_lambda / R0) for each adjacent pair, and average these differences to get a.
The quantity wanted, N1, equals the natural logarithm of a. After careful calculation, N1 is -2.4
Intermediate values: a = 0.09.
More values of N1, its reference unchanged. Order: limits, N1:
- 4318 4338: -2.6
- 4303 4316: -2.1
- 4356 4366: -3.0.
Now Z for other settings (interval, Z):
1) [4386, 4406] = 4392.0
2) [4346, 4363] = 4347.0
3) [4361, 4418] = 4362.0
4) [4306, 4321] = 4319.5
